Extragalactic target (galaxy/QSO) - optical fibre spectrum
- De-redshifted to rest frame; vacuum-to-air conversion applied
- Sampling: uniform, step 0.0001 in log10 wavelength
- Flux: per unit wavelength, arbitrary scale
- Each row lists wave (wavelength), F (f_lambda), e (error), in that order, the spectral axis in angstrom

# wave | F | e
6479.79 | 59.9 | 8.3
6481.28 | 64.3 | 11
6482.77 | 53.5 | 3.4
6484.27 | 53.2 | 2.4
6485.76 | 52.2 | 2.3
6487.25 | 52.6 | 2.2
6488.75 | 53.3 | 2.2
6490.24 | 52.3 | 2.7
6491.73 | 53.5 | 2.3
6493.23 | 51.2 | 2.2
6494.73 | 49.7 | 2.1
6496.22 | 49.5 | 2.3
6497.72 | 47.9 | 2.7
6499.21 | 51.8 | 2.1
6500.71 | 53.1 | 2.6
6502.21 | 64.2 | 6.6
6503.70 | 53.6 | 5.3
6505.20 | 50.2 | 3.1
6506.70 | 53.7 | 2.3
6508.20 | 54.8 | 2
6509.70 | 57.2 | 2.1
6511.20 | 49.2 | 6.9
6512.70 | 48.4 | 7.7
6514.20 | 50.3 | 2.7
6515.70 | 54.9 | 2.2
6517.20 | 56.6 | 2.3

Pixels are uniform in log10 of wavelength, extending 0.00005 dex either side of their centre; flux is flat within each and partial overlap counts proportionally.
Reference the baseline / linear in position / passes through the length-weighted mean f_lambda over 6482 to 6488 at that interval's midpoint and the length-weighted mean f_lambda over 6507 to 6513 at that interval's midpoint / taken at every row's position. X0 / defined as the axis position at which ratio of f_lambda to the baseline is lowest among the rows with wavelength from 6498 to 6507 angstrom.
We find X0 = 6505.20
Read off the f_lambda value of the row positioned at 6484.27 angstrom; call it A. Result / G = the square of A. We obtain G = 2830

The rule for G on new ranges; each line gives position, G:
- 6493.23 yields 2621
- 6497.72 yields 2294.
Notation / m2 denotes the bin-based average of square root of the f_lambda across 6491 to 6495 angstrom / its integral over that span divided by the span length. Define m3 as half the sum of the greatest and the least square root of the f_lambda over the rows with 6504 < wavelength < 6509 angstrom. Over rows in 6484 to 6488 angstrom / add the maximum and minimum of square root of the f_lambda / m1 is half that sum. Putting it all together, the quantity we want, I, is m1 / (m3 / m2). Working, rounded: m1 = 7.26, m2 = 7.17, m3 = 7.24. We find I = 7.19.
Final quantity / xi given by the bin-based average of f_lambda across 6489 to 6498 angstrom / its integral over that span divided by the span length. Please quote 51.0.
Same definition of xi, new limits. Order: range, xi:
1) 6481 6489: 54.4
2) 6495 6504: 53.2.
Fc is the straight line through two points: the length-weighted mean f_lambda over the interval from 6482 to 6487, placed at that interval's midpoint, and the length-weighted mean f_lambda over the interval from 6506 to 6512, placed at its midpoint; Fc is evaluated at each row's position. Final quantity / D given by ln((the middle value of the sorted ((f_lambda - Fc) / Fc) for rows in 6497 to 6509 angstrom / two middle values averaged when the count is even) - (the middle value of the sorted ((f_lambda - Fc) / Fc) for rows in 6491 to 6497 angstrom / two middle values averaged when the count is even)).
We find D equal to -3.0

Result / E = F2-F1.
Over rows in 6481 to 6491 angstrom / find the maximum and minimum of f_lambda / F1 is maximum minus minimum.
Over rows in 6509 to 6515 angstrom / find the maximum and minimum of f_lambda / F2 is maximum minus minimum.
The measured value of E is -3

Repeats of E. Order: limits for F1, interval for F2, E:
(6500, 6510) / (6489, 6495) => -10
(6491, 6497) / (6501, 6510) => 10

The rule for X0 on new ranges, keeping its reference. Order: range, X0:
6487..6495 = 6494.73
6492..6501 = 6497.72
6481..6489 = 6485.76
